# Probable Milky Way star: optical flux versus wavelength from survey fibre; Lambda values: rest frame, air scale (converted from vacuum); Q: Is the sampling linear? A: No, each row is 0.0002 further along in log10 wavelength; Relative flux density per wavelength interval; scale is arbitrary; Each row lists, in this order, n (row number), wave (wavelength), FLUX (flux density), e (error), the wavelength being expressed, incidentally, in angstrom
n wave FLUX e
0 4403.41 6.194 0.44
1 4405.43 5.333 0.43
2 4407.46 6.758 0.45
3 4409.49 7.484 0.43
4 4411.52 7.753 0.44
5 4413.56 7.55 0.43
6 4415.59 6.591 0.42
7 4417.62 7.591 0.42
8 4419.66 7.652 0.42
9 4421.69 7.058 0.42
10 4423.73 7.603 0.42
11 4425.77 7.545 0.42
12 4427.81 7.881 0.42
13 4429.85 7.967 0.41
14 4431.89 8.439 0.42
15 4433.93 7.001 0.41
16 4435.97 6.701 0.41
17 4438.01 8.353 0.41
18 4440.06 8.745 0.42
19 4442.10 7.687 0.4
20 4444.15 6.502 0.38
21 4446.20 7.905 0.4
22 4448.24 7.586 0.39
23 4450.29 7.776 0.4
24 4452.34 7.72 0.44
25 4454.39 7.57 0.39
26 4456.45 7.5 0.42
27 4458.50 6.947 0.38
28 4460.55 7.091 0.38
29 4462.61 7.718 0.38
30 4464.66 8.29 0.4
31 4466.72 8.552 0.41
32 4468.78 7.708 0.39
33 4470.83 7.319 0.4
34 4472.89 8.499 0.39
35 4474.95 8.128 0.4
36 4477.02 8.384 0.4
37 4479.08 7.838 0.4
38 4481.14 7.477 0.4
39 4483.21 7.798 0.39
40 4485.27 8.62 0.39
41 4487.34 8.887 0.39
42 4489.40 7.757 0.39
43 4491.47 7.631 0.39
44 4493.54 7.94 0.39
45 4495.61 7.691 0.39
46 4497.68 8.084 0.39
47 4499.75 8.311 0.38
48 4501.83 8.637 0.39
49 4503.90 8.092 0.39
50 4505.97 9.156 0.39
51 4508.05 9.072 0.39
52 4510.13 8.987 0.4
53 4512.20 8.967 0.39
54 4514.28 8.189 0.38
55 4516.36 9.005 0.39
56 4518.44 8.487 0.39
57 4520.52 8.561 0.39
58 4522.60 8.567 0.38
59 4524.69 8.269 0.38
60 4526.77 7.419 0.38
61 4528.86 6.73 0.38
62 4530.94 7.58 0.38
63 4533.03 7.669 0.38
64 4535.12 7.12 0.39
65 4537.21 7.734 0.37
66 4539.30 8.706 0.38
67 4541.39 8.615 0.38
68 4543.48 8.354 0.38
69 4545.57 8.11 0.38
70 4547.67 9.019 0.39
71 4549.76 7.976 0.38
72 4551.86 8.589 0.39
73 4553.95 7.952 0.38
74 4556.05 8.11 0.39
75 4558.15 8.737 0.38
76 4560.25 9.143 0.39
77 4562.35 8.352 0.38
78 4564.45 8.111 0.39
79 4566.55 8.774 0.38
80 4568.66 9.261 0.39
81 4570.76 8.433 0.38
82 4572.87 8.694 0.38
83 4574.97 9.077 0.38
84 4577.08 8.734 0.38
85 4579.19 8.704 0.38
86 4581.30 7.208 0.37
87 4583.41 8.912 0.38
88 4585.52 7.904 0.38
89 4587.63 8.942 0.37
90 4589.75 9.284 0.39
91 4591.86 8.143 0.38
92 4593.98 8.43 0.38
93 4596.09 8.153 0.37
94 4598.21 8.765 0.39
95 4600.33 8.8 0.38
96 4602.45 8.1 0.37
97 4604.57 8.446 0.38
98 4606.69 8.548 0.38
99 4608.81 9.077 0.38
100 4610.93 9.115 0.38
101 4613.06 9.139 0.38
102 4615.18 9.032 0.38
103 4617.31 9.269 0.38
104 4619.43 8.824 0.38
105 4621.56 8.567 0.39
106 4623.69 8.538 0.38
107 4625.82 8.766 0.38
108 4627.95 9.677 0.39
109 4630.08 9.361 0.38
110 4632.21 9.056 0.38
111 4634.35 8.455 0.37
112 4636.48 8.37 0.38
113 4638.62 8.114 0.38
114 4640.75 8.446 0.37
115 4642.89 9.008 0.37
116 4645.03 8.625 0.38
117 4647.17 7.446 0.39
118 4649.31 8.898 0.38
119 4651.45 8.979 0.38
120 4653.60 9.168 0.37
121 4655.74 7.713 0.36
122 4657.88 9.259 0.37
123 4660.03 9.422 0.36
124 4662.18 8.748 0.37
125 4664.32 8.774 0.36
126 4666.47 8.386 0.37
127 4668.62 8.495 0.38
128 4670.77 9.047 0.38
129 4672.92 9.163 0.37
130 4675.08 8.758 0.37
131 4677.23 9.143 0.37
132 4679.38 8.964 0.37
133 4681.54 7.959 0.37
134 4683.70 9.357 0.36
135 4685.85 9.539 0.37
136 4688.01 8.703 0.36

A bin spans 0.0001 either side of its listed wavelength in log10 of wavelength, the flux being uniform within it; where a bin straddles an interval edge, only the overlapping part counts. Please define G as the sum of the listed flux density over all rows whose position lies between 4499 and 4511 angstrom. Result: 52.3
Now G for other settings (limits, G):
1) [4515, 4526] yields 42.9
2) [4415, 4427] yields 44.0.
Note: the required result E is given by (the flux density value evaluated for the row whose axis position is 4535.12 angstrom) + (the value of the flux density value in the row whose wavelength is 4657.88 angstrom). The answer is 16.4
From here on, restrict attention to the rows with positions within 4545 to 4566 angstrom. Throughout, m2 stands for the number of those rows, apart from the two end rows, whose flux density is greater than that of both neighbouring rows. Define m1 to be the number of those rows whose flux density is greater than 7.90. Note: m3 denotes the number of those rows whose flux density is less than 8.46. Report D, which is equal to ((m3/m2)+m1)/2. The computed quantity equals 6.0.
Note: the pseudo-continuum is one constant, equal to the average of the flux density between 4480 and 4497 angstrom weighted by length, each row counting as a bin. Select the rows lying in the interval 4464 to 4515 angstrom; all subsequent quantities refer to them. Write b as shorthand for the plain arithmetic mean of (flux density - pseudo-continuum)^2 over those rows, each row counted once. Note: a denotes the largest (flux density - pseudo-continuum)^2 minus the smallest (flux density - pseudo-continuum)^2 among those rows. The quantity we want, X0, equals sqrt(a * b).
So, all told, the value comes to 0.68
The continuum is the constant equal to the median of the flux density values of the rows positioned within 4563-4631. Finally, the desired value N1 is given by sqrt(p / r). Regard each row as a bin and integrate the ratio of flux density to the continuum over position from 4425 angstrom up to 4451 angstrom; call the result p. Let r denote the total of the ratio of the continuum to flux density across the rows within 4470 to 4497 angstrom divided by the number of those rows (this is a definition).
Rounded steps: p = 23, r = 1.10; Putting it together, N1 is 4.6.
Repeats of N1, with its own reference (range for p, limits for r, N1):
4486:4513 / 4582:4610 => 5.0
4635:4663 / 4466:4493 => 5.0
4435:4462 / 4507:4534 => 4.7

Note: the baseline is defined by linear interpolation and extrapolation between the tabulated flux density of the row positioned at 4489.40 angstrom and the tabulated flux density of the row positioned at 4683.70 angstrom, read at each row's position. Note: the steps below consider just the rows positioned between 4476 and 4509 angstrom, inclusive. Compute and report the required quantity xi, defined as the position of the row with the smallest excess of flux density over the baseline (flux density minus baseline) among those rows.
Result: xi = 4481.14 angstrom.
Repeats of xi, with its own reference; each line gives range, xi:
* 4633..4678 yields 4647.17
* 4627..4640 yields 4638.62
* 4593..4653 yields 4647.17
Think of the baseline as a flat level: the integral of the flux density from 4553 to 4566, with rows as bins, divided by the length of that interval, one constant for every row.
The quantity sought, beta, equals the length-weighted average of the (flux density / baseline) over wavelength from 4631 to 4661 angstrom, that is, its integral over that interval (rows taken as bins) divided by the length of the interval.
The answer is 1.03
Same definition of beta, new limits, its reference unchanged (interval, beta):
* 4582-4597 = 1.01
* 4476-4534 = 0.98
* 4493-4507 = 0.98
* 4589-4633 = 1.05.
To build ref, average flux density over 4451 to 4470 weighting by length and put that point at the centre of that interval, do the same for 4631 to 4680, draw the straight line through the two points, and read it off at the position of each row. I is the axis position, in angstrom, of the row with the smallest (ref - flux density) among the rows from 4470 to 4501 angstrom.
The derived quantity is 4487.34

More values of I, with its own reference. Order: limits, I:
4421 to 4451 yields 4440.06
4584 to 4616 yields 4589.75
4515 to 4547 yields 4516.36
